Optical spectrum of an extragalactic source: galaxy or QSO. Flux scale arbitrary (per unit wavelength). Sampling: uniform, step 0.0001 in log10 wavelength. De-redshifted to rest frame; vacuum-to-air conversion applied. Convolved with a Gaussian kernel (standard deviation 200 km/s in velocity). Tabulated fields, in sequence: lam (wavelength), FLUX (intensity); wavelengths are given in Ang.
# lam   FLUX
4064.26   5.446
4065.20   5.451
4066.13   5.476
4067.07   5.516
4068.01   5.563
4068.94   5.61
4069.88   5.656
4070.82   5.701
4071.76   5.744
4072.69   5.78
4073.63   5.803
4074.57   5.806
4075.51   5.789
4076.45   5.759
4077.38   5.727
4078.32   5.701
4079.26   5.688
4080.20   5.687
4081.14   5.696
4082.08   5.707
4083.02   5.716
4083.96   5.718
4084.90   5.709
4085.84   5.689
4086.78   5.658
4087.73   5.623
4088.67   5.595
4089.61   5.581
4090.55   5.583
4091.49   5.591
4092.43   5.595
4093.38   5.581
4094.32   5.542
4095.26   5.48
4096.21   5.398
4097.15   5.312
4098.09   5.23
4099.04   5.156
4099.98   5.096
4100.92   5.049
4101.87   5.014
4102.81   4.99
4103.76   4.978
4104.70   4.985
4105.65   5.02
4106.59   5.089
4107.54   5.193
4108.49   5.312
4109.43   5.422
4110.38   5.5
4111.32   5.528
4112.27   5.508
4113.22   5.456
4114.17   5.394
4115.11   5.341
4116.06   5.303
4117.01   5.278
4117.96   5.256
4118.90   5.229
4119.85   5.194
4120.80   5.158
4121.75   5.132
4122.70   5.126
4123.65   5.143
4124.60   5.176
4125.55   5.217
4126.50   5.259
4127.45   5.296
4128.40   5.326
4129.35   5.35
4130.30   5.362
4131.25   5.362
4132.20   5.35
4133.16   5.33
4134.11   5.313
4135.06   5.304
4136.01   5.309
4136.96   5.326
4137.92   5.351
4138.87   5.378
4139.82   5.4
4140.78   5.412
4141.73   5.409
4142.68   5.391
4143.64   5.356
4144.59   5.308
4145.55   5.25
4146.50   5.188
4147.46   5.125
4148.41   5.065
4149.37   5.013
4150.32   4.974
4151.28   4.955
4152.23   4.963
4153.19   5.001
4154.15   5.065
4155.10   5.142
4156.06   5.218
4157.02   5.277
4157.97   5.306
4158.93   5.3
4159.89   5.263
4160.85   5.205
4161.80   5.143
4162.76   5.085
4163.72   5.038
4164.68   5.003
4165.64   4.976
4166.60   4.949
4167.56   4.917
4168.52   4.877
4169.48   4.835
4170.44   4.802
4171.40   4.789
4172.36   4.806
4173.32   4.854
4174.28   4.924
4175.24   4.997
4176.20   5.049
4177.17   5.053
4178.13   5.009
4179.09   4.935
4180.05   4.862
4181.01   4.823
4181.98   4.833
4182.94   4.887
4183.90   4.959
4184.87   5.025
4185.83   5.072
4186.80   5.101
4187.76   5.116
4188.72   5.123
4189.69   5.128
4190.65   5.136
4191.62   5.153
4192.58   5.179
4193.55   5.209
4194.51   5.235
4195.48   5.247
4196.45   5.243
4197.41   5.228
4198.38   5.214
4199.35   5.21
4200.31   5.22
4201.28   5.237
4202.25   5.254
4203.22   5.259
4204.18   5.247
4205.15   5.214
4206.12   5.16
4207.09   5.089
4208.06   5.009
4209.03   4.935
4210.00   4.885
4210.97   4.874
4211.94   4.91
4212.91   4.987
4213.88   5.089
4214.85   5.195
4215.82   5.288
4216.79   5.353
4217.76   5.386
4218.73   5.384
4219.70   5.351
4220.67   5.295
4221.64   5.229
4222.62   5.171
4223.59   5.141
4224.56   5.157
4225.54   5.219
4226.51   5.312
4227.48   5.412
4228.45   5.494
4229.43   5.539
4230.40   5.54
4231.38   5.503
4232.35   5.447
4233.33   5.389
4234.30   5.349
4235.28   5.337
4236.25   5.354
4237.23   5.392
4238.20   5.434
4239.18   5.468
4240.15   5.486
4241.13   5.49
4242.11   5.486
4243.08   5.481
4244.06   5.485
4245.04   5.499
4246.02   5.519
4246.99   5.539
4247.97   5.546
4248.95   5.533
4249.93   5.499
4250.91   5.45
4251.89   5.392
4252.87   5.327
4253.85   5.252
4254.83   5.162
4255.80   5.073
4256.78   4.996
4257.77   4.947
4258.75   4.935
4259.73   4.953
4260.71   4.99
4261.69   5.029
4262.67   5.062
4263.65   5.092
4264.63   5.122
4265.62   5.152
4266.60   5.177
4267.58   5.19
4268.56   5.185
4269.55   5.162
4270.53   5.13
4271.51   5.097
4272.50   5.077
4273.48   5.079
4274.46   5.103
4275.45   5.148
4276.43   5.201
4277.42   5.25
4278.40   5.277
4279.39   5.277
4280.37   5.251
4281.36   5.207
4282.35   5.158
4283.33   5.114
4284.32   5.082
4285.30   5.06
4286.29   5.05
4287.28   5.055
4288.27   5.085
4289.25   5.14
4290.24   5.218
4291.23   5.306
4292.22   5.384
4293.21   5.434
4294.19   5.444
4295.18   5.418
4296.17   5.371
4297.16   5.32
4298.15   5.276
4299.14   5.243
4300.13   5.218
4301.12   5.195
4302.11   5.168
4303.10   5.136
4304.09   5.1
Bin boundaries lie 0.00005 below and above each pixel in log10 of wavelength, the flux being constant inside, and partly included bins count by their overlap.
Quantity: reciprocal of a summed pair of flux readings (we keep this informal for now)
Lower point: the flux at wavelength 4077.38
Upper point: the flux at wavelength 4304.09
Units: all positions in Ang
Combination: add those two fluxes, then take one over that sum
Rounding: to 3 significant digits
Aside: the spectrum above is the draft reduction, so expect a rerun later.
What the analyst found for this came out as 0.0924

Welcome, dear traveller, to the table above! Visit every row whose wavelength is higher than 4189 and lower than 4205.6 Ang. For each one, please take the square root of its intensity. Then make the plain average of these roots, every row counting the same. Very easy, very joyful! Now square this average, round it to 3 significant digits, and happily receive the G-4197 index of 5.21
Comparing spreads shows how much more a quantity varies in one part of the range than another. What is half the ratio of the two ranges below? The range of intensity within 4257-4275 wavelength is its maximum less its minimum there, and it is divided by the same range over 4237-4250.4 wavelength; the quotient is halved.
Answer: 0.83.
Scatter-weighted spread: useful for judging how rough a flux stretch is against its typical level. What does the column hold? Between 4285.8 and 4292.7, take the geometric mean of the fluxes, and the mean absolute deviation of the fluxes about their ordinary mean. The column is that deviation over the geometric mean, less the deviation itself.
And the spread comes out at -0.087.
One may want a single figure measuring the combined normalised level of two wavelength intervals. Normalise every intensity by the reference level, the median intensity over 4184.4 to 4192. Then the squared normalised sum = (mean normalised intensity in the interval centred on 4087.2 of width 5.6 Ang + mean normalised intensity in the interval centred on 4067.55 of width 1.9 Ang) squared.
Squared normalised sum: 4.77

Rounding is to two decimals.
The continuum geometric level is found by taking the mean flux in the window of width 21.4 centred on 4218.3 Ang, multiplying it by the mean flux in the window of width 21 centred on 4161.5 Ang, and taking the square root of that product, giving 5.12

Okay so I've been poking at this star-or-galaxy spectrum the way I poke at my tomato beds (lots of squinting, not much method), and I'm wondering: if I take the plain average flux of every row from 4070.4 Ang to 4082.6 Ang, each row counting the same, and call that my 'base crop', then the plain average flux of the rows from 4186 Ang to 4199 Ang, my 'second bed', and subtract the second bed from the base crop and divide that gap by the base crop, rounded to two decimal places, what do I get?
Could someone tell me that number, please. 0.10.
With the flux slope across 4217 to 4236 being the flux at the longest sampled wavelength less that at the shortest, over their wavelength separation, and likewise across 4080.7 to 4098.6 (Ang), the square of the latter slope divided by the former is -0.27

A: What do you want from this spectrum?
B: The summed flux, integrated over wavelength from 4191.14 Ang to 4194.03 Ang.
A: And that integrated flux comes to 15.0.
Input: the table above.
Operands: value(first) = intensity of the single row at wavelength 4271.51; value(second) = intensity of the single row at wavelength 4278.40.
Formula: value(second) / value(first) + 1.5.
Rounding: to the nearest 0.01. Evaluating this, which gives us 2.54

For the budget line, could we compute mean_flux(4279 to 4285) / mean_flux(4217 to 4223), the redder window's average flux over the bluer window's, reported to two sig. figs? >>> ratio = 0.98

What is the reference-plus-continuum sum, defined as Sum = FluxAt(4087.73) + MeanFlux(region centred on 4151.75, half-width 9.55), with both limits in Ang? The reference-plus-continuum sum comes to 10.8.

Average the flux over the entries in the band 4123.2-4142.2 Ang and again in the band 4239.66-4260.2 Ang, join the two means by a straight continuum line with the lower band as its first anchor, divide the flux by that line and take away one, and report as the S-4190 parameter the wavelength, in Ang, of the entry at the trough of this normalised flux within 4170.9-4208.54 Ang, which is 4171.40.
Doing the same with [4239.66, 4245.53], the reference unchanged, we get 4243.08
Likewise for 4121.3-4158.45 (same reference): 4151.28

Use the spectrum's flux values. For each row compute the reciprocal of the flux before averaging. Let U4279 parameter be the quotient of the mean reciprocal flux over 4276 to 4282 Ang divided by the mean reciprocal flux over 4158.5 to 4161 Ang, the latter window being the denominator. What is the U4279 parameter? 1.00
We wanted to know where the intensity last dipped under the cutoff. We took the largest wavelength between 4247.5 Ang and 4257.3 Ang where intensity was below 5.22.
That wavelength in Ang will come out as 4256.78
